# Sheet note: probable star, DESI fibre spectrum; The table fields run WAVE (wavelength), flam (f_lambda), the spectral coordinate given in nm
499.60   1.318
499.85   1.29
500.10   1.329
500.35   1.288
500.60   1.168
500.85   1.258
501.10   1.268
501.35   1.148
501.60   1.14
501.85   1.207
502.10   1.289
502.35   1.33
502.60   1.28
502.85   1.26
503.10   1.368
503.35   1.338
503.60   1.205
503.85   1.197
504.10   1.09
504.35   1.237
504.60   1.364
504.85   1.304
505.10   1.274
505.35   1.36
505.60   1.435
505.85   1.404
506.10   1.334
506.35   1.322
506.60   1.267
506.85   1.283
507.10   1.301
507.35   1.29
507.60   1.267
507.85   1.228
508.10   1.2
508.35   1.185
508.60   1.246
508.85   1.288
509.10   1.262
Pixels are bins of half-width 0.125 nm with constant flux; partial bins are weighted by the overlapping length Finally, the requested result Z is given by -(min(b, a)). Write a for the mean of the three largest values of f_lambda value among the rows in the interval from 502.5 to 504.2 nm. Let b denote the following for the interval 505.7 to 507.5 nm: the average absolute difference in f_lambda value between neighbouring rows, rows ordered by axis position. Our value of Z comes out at -0.03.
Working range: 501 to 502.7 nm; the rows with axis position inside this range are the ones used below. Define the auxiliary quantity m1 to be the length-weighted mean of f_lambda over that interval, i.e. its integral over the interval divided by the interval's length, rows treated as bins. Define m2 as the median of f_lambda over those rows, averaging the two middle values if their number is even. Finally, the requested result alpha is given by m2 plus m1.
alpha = 2.50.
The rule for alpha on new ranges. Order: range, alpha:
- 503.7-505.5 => 2.54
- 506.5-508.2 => 2.53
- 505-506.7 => 2.68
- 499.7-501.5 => 2.52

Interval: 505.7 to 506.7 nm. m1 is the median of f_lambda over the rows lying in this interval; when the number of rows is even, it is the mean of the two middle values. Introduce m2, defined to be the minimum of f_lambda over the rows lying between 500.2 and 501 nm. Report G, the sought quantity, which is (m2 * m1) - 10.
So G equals -8.45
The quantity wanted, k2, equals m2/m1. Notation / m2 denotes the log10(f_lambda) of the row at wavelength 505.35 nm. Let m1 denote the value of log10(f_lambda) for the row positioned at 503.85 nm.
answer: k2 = 1.7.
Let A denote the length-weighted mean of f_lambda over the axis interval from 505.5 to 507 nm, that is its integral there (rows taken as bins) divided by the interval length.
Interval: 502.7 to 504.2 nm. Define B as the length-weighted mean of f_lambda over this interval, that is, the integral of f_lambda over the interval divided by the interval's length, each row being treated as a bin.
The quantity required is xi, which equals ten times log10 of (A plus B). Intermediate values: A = 1.34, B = 1.25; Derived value 4.12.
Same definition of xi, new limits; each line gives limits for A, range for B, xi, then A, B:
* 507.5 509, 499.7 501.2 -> 3.99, 1.24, 1.27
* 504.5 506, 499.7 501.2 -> 4.19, 1.36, 1.27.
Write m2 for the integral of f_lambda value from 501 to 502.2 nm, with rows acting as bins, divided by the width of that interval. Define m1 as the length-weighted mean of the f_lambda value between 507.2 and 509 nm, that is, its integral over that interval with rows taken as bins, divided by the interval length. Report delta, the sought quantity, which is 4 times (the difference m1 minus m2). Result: 0.15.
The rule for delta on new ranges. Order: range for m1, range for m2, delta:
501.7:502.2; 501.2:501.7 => 0.36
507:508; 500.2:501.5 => 0.17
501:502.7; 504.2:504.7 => -0.20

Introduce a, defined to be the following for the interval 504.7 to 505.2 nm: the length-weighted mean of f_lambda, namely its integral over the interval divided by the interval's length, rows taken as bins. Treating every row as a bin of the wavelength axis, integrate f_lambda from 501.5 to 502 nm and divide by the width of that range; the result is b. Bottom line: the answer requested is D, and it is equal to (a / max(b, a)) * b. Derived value 1.18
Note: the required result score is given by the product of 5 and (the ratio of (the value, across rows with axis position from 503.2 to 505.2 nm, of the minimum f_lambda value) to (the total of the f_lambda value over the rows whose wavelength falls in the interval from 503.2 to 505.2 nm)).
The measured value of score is 0.545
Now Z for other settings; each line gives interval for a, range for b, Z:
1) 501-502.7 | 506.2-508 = -0.03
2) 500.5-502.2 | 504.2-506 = -0.07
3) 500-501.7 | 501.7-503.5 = -0.06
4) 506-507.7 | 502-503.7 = -0.06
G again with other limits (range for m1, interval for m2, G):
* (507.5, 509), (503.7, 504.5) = -8.65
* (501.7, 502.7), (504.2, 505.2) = -8.41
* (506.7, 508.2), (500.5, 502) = -8.55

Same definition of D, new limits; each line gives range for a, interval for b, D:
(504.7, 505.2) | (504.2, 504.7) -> 1.29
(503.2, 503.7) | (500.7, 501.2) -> 1.26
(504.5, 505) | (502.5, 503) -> 1.27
